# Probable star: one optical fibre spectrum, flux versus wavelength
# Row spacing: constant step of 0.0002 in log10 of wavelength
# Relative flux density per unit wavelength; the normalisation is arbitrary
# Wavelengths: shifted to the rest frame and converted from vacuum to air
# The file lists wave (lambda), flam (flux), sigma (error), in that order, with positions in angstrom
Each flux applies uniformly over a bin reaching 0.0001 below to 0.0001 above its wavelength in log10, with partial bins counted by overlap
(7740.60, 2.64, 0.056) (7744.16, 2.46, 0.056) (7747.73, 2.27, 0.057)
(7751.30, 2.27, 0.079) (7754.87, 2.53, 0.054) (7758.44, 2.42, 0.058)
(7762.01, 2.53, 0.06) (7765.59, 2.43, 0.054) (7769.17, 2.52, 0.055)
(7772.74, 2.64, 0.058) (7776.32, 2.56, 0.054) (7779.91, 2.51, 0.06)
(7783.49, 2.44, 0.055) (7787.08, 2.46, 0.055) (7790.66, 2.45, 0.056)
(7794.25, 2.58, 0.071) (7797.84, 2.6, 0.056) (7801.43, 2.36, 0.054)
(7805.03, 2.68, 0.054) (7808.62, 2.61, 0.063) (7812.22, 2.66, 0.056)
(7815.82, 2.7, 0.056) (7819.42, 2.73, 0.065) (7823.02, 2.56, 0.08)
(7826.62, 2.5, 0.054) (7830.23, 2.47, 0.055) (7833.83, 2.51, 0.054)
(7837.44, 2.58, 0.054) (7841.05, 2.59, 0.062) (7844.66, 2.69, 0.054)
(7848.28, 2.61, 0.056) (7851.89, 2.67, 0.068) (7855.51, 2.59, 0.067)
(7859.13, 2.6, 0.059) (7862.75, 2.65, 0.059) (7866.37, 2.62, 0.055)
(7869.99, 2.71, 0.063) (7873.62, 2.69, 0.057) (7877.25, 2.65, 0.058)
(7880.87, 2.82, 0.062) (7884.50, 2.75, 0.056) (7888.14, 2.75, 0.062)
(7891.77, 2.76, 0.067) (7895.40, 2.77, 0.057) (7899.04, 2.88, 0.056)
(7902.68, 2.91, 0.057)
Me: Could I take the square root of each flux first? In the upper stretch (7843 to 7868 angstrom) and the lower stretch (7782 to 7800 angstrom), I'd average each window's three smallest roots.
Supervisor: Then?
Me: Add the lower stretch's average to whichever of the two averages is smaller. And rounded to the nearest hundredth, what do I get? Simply 3.13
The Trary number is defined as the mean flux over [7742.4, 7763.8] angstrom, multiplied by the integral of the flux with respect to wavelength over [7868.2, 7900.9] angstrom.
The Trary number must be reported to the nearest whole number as 217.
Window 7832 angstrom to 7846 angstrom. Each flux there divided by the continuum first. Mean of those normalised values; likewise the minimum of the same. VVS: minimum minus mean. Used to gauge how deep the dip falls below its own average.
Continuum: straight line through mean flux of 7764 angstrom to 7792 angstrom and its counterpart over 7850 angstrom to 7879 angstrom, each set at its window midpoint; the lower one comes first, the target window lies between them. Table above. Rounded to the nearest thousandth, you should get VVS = -0.028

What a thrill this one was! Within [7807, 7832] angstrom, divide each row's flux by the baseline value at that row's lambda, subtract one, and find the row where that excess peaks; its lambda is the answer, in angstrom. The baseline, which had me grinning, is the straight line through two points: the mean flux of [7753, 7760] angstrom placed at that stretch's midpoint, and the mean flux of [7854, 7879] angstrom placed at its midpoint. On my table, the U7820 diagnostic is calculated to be 7819.42 angstrom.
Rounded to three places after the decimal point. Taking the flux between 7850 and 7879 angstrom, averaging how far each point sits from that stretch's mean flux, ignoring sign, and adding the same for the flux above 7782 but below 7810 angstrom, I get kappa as 0.128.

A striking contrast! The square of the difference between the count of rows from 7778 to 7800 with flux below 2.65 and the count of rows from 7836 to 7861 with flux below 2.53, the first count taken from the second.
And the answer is 36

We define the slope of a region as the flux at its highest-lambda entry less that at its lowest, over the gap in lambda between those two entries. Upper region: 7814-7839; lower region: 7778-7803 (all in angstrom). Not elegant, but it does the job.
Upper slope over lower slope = 0.80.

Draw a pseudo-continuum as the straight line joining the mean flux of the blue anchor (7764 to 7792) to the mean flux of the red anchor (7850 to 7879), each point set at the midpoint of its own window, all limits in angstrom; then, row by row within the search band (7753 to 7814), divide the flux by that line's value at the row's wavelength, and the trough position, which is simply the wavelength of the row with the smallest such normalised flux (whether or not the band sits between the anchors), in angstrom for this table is 7801.43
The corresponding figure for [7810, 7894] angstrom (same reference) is 7830.23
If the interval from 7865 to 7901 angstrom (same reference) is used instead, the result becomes 7866.37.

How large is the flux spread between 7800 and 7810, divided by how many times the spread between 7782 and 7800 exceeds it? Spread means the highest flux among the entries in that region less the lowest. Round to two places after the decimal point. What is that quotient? 0.64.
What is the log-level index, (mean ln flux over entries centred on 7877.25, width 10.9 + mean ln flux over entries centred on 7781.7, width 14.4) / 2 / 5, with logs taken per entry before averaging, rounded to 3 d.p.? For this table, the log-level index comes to 0.191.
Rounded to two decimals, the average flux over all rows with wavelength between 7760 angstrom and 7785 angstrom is 2.52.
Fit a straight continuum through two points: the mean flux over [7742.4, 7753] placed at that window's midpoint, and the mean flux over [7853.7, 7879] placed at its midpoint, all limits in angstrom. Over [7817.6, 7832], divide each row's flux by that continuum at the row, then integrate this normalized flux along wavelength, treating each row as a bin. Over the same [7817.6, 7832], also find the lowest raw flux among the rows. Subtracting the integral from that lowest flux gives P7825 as -12.1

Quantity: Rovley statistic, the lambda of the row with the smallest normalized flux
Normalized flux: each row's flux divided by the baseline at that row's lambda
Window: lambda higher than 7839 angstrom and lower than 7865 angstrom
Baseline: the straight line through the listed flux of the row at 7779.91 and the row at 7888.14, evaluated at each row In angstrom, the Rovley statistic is 7855.51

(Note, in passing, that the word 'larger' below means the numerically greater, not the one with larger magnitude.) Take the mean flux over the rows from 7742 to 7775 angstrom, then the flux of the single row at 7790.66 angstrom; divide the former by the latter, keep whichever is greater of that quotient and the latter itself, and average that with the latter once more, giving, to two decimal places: 2.45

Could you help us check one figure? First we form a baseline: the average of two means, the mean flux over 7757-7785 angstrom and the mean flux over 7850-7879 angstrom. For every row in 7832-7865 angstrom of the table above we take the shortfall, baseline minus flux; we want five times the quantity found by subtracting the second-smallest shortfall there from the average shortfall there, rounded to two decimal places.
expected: 0.30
